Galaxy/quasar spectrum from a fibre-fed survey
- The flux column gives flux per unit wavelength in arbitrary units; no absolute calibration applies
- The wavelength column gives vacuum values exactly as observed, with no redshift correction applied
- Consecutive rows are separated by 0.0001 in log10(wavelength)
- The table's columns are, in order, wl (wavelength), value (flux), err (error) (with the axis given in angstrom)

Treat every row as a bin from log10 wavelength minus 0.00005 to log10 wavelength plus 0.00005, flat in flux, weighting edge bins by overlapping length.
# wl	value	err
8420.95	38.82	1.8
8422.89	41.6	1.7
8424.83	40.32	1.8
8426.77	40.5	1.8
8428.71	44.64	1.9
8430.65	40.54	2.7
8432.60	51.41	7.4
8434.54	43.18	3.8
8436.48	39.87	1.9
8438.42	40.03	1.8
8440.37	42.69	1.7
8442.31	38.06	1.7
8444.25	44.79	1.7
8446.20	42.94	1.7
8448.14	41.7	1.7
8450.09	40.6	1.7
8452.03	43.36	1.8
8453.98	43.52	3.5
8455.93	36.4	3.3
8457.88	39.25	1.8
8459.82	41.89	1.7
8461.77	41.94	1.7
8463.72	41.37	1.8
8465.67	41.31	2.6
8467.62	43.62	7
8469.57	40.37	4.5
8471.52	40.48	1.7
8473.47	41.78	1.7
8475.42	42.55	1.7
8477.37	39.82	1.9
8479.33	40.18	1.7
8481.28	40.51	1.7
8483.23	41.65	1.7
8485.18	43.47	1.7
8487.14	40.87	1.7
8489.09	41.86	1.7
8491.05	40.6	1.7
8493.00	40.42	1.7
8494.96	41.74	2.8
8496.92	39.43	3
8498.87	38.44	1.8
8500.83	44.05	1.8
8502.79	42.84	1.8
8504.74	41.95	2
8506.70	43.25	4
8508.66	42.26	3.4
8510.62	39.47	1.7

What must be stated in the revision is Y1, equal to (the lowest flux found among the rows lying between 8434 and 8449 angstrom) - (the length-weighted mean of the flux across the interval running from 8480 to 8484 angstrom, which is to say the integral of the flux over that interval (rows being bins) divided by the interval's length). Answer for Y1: -3.0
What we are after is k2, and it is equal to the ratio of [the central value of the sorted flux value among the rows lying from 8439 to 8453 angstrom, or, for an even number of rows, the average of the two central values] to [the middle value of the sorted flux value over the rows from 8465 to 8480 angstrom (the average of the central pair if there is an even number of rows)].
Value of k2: 1.04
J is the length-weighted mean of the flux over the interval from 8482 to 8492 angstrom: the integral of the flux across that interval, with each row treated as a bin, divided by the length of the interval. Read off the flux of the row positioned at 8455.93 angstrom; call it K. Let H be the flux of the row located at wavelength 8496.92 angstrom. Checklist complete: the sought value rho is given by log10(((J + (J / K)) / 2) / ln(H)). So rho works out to 0.765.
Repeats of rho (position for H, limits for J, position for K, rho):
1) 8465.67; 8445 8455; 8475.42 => 0.766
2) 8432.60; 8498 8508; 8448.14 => 0.739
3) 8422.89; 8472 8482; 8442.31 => 0.751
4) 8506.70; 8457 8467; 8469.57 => 0.749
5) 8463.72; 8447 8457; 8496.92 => 0.753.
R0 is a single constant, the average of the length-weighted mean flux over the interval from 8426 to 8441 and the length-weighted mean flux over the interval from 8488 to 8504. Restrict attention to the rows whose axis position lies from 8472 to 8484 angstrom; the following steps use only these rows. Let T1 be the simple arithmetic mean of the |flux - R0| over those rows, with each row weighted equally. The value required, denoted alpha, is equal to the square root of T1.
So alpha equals 1.1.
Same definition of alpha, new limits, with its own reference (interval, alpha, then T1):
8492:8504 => 1.3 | 1.8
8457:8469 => 1.0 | 1.0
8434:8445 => 1.5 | 2.1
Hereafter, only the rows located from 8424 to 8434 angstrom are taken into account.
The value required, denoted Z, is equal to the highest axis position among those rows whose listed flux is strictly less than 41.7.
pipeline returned 8430.65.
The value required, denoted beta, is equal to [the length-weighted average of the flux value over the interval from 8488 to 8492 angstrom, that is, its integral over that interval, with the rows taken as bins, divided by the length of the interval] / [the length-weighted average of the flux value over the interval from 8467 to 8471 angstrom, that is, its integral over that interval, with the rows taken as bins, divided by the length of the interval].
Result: 0.99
